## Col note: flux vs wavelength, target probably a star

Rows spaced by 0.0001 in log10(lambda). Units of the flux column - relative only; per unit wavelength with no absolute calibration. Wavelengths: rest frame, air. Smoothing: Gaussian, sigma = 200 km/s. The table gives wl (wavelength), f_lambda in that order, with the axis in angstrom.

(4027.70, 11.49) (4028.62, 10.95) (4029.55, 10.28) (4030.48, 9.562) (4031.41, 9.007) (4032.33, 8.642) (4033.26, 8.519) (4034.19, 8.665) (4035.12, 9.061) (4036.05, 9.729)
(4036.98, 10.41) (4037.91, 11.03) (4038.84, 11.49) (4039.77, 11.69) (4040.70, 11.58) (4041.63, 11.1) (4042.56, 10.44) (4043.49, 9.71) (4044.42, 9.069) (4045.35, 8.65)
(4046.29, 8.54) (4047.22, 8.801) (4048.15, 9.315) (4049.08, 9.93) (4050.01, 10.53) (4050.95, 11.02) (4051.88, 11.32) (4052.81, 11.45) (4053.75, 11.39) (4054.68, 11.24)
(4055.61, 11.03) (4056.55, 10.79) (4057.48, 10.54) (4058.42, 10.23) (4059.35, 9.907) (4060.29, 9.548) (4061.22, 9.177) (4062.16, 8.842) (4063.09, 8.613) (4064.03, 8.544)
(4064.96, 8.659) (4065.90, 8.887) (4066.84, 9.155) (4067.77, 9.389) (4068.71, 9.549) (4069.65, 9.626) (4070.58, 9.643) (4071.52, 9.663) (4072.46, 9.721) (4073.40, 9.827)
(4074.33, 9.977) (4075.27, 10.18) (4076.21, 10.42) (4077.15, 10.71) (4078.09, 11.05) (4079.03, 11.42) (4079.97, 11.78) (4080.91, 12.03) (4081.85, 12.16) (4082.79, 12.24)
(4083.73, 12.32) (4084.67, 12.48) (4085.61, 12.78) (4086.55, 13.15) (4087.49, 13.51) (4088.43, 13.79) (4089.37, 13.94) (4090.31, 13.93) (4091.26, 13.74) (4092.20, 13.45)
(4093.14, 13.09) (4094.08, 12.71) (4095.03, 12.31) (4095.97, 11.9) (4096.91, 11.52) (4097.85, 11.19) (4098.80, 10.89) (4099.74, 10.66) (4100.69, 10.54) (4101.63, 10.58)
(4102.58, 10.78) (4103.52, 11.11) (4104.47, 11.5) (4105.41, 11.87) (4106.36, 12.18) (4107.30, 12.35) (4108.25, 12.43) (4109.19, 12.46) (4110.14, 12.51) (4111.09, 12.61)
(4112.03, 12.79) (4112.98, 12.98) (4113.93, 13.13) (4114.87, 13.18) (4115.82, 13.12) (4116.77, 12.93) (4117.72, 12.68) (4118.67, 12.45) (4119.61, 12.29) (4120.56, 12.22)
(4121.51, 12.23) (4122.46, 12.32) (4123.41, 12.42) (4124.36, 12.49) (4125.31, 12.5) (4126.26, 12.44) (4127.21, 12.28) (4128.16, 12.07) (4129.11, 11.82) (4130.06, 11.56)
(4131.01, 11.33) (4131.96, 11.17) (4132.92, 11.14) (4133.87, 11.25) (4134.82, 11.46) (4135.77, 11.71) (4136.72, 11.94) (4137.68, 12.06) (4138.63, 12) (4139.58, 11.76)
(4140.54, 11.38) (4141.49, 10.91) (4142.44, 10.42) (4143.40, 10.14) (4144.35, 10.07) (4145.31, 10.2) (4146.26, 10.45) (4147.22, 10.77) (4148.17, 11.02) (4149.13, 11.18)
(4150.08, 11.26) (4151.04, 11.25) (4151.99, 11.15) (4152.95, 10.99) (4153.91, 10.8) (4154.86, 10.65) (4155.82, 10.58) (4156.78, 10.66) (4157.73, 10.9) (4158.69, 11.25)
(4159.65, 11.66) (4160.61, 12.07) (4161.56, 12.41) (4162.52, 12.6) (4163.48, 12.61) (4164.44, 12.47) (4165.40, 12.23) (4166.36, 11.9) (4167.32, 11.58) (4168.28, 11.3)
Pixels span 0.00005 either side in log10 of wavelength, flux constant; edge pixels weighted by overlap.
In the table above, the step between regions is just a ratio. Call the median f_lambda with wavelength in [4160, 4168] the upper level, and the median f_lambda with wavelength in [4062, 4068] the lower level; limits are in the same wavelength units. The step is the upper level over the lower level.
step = 1.4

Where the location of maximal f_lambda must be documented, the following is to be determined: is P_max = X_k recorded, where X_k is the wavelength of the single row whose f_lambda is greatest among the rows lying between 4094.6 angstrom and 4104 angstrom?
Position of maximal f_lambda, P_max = 4095.03 angstrom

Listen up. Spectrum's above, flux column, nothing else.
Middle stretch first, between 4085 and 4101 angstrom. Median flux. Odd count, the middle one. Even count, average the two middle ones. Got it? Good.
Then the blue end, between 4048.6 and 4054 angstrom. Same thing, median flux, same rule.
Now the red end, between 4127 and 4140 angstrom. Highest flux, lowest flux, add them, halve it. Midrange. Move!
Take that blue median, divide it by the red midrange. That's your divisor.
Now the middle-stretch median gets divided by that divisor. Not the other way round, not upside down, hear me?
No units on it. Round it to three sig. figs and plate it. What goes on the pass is 13.4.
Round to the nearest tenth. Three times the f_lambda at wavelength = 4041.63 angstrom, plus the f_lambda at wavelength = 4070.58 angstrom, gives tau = 42.9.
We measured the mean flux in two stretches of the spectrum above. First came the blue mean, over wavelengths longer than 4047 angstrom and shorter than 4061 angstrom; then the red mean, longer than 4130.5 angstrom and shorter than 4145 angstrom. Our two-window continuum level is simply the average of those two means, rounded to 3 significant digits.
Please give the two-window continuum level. 10.9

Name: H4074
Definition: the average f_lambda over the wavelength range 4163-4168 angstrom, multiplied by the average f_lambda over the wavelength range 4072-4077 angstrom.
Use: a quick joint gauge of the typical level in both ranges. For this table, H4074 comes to 122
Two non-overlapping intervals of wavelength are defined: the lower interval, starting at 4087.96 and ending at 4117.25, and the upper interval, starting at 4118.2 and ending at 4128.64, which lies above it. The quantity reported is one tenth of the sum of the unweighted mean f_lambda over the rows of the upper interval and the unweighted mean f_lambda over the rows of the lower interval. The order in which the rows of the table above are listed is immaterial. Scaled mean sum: 2.47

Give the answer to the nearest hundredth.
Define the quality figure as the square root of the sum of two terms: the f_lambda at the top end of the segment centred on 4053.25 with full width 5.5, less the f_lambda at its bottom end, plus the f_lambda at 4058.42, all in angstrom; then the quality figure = 3.20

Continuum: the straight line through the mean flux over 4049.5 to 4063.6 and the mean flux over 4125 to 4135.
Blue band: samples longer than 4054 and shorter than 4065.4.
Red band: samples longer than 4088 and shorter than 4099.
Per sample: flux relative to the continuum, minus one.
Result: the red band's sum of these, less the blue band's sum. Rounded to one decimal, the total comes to 2.6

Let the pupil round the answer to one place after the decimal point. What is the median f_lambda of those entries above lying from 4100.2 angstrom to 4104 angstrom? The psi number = 10.7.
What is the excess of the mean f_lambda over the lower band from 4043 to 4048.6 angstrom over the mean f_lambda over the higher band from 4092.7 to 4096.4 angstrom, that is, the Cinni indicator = -3.5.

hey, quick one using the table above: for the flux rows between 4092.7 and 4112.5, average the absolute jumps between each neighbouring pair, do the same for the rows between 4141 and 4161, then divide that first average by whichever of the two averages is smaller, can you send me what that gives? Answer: 1.14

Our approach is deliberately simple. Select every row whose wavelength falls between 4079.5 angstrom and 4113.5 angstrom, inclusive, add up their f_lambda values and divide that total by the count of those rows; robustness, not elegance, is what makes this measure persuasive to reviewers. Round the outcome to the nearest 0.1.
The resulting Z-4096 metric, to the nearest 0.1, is 12.3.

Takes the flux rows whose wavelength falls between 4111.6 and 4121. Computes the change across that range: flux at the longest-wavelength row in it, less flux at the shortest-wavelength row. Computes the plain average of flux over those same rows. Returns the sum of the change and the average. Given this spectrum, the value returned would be 12.21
